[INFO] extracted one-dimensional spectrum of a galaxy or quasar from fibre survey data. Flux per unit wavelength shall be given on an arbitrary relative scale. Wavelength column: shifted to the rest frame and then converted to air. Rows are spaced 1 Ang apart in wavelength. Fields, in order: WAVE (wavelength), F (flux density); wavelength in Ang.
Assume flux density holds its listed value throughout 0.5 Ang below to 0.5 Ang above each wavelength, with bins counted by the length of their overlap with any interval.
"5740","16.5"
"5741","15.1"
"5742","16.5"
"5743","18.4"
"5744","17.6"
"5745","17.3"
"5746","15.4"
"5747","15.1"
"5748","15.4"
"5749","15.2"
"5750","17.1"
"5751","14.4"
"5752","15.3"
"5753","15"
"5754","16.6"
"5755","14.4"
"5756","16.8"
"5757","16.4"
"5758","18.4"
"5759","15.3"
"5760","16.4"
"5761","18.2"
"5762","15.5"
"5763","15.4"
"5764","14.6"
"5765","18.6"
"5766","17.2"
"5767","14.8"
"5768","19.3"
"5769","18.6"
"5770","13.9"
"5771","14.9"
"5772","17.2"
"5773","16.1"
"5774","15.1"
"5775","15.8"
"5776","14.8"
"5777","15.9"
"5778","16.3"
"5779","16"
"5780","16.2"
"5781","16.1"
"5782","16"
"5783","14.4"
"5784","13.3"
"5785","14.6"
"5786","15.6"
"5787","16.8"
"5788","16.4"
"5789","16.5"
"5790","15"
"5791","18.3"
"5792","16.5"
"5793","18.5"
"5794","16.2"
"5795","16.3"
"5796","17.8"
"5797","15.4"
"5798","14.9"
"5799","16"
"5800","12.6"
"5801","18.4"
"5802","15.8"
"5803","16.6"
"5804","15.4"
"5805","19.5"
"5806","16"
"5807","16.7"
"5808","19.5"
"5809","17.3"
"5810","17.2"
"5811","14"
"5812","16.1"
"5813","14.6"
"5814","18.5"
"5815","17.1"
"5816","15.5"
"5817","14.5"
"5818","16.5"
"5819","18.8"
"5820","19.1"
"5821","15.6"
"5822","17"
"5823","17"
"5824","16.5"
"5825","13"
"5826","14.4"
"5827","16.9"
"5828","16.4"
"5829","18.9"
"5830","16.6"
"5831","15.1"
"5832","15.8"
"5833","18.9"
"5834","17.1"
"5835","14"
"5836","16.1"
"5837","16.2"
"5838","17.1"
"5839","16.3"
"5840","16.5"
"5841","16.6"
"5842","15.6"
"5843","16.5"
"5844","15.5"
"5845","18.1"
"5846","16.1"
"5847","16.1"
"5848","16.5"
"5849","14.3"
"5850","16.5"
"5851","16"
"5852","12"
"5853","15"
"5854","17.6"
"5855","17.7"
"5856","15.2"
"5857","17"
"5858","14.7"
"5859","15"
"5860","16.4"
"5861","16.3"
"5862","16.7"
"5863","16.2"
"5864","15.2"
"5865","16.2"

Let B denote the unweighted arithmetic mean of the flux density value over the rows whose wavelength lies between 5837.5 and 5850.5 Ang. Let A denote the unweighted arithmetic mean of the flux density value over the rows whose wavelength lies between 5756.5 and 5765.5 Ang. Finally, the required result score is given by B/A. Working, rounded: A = 16.5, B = 16.3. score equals 0.98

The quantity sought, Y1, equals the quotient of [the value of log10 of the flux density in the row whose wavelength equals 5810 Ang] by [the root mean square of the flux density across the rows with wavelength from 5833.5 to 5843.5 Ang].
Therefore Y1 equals 0.0762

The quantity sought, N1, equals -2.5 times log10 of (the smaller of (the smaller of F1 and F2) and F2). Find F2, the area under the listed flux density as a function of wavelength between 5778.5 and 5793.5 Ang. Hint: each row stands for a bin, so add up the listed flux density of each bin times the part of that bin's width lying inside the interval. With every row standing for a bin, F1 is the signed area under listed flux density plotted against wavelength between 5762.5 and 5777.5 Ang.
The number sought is -5.95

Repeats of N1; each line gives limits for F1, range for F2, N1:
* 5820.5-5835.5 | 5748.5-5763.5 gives -5.95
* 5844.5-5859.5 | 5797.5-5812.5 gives -5.94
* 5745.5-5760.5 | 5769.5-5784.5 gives -5.91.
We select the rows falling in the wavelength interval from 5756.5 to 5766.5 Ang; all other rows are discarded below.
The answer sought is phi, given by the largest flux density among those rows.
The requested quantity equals 18.6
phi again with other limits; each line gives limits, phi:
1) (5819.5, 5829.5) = 19.1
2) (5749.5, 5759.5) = 18.4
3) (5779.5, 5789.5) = 16.8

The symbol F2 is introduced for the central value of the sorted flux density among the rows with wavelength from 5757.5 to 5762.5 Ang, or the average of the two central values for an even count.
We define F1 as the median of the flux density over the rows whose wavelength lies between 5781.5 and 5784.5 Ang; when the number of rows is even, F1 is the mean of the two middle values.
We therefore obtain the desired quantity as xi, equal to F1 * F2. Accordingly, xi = 236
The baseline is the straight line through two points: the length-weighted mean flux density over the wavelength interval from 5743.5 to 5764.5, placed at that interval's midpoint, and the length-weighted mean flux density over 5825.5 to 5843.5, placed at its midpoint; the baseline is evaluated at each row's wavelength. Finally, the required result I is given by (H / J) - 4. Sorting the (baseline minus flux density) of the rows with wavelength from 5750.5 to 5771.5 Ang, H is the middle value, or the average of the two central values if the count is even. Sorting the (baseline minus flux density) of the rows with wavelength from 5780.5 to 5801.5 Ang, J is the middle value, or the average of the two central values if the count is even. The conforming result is 18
